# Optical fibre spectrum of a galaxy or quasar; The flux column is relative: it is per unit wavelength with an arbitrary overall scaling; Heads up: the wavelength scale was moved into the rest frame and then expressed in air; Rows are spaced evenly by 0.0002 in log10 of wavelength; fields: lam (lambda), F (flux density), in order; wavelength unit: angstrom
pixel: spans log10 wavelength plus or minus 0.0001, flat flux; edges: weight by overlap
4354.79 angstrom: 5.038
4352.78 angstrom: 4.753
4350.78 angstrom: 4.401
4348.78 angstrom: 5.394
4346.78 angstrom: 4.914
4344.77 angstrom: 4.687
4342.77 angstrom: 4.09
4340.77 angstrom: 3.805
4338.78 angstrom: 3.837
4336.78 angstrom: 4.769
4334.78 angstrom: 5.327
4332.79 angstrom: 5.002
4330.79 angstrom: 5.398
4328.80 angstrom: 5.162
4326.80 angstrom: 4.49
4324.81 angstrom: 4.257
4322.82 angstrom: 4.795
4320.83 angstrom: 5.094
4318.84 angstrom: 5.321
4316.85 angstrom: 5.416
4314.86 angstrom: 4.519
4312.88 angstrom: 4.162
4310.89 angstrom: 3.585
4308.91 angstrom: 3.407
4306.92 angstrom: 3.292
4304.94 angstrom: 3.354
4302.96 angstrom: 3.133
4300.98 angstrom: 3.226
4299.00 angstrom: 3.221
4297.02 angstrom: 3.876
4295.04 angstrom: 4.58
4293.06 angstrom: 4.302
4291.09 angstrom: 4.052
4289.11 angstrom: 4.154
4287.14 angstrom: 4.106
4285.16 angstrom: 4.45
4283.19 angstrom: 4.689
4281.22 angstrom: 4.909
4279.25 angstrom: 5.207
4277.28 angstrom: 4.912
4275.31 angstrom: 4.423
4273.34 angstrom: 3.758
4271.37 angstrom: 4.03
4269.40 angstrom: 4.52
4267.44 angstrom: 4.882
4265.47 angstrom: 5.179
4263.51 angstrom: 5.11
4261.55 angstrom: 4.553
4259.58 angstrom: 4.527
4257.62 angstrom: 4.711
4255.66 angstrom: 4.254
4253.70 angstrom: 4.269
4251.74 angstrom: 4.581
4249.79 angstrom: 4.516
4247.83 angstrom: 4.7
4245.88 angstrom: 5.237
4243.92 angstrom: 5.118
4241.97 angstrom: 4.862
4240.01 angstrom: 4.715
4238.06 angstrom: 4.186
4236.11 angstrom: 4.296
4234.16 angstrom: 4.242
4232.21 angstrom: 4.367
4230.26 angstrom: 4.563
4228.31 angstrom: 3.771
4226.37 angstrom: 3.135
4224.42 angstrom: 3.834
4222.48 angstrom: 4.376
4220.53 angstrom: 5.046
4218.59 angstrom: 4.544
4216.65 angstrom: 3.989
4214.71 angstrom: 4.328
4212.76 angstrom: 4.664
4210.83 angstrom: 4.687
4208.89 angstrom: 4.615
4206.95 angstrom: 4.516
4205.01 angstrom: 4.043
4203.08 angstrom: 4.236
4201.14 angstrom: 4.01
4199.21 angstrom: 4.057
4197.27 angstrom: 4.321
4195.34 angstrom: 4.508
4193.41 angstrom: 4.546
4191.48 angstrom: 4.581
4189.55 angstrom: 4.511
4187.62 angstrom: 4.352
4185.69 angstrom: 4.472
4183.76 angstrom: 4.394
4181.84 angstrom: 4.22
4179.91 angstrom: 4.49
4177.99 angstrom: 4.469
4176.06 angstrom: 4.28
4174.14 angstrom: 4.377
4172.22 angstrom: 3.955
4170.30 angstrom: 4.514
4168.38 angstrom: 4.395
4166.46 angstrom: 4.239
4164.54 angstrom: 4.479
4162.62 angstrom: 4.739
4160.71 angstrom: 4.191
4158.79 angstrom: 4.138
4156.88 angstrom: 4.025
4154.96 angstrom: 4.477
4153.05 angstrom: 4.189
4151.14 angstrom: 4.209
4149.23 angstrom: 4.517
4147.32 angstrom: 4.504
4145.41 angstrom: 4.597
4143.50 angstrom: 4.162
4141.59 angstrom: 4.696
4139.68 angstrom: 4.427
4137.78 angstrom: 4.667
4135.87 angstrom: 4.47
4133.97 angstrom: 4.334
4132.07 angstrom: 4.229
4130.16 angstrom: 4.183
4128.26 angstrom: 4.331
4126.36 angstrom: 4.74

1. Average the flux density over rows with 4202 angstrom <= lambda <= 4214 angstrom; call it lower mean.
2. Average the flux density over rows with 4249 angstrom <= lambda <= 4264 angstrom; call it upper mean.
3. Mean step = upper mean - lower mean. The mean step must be 0.10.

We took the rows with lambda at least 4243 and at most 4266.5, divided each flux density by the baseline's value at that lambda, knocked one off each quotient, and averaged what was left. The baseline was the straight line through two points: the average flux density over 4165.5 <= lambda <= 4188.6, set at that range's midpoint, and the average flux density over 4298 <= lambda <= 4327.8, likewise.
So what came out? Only 0.13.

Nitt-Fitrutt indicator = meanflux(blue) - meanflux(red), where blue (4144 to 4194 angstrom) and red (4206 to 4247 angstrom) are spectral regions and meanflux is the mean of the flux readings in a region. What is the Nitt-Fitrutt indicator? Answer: -0.1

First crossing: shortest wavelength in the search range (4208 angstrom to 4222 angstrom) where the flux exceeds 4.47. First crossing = 4208.89 angstrom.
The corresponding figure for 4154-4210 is 4154.96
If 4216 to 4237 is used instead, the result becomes 4218.59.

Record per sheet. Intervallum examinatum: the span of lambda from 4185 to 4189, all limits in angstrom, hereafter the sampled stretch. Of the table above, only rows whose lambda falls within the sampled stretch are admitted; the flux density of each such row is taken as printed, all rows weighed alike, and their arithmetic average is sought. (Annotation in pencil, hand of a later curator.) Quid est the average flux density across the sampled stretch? 4.4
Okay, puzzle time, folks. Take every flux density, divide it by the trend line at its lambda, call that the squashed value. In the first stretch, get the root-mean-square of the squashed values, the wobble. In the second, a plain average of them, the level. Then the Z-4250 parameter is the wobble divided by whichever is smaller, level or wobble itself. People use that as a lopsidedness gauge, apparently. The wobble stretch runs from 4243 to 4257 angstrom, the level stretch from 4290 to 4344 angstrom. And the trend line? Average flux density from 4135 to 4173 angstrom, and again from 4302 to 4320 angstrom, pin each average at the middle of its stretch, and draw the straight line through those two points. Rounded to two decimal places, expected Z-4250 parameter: 1.05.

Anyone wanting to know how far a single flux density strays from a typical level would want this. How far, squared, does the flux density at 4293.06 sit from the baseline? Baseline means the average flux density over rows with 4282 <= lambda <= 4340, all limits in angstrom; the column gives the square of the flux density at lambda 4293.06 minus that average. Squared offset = 0.000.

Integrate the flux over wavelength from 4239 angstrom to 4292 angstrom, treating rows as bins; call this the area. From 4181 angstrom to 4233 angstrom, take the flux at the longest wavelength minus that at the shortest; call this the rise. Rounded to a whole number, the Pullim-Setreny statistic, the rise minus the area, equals -244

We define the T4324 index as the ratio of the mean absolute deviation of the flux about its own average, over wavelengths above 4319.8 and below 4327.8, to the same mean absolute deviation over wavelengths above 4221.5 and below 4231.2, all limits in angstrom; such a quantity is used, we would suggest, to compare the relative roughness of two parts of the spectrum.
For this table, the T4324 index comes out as 0.67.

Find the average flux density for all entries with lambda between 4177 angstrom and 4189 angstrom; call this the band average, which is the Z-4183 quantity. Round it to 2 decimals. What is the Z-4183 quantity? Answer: 4.40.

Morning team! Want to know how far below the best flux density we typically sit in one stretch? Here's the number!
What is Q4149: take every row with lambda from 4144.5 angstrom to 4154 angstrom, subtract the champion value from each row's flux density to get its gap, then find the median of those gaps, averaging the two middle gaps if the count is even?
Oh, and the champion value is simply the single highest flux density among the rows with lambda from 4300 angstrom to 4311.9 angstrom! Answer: 0.92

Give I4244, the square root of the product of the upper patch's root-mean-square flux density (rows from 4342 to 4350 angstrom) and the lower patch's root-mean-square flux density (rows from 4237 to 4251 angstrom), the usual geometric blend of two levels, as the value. 4.78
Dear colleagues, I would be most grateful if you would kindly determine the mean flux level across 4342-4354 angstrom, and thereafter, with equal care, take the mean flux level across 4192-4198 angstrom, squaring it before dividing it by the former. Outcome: 4.2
